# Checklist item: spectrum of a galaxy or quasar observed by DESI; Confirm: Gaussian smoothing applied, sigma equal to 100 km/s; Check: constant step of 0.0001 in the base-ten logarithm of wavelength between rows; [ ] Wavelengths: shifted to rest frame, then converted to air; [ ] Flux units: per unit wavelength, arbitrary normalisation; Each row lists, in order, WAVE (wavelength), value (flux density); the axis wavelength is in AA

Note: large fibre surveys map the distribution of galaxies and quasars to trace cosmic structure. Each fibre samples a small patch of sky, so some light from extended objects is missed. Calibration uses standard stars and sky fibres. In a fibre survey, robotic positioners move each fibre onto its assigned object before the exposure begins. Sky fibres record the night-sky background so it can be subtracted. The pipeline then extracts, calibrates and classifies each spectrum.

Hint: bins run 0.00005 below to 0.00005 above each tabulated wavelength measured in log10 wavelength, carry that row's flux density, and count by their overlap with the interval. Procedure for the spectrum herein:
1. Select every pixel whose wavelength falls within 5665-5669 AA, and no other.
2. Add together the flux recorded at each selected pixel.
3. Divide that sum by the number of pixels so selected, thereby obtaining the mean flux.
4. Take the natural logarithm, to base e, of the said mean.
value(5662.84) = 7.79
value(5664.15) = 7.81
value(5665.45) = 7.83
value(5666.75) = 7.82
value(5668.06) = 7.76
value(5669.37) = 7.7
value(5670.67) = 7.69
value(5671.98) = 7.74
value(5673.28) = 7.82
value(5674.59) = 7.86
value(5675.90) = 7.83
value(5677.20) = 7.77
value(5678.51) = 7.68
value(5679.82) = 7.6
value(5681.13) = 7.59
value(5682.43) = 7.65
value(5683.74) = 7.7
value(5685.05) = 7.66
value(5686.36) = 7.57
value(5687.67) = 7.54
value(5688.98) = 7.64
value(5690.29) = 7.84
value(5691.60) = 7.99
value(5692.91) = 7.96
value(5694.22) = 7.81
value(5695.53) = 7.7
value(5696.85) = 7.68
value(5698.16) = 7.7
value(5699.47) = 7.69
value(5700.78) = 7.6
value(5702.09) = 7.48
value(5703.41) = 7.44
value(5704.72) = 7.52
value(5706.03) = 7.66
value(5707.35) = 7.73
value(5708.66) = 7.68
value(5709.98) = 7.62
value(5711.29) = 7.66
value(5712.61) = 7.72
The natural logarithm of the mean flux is 2.05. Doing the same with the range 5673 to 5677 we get 2.06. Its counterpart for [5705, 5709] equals 2.04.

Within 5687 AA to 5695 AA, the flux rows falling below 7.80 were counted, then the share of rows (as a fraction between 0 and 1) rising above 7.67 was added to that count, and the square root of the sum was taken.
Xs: 1.63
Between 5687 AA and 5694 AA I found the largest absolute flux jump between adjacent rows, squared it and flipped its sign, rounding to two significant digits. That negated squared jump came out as -0.040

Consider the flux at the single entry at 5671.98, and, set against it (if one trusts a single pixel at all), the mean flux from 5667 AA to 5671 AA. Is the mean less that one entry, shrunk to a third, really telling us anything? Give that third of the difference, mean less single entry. -0.01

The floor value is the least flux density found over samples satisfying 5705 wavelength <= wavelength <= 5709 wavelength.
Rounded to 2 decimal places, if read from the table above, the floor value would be 7.66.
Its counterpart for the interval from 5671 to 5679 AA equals 7.68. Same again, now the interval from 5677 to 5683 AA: 7.59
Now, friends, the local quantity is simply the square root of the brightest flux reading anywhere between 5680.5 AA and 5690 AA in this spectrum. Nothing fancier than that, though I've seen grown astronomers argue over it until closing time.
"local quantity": 2.77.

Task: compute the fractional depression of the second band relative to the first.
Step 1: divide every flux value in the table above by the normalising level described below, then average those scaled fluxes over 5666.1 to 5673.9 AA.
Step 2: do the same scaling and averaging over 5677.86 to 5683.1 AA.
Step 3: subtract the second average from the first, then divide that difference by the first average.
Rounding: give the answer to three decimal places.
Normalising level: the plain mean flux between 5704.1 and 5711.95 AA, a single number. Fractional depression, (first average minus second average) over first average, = 0.016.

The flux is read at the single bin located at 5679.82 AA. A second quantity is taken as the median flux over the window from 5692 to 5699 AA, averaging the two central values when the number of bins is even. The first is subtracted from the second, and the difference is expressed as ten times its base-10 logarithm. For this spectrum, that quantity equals -10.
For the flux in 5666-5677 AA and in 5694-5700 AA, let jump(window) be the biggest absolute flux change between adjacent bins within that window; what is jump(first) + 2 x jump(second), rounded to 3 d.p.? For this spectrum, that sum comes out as 0.300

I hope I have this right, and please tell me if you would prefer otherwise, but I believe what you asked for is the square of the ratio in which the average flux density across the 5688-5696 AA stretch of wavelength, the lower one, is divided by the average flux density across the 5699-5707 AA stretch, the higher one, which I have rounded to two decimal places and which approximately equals 1.07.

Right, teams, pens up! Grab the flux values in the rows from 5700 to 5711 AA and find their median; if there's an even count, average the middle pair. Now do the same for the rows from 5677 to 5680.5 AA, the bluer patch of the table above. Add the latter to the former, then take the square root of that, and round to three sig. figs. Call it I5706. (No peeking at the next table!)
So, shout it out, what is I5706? 3.91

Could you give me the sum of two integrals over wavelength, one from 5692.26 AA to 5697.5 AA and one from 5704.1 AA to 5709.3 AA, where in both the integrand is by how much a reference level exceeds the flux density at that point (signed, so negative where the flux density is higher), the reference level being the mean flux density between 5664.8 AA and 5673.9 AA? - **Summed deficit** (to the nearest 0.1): 0.5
